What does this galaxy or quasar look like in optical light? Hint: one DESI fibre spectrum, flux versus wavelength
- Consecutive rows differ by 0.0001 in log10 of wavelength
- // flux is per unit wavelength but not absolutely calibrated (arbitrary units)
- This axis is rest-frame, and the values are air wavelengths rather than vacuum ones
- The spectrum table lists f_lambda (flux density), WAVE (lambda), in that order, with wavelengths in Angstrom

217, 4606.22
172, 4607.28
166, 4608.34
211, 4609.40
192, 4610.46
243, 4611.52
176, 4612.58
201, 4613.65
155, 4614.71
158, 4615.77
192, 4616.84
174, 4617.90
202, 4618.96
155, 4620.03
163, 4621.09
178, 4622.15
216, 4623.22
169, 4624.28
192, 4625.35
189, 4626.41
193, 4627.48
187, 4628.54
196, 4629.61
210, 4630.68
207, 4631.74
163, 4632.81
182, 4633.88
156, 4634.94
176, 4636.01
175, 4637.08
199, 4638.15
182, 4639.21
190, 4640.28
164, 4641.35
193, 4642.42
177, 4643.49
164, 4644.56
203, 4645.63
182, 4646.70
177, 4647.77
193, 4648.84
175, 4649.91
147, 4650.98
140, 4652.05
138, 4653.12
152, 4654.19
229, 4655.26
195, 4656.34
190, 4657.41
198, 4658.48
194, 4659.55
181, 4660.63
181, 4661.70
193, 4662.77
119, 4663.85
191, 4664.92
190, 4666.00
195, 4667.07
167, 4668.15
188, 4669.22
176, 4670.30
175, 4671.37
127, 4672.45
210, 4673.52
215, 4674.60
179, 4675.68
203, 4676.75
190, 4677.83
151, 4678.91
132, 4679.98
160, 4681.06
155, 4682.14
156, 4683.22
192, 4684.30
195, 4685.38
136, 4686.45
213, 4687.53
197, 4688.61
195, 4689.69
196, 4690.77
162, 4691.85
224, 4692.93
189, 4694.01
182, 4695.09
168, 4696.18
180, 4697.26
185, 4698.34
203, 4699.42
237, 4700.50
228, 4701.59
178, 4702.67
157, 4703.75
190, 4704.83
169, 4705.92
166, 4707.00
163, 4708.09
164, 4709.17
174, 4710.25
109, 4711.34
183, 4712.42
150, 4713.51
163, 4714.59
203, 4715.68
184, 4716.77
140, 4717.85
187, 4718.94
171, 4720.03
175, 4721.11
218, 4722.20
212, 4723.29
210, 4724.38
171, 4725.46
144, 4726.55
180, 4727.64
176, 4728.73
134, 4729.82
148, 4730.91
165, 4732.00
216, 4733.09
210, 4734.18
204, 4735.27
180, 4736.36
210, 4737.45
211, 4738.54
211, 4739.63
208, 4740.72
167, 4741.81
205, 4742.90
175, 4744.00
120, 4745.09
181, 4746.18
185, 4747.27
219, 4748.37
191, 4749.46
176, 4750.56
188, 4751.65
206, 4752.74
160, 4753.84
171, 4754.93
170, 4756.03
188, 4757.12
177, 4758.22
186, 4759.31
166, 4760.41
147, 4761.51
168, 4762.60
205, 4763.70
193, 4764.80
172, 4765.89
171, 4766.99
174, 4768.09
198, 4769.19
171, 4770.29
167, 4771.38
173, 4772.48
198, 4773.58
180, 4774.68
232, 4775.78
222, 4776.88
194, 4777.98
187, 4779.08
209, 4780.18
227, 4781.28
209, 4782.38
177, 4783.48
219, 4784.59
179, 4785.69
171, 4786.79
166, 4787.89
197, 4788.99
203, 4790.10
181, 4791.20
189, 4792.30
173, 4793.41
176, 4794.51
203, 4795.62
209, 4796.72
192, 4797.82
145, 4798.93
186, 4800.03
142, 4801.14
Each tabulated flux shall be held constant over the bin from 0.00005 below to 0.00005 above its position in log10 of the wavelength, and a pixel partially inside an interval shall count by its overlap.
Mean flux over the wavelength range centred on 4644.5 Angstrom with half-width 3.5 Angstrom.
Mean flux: 180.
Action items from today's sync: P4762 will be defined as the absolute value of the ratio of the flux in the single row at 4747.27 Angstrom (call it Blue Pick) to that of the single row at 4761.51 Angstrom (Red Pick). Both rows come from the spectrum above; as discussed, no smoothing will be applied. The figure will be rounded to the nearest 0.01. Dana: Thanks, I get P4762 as 1.26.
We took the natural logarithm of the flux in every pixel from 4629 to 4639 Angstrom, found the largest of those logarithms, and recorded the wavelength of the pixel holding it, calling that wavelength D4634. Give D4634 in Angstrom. 4630.68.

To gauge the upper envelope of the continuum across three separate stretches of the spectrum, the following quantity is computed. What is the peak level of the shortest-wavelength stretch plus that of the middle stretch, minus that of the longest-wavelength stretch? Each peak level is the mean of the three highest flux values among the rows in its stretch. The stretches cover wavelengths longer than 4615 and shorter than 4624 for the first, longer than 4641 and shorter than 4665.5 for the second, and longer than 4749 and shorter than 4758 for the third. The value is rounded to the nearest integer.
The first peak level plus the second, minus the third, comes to 218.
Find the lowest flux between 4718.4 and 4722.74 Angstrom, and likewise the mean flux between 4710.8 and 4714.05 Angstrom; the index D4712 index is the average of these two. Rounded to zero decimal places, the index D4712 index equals 159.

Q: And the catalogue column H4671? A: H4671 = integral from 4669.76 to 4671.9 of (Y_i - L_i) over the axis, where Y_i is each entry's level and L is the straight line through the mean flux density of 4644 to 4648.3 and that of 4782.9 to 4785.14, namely -19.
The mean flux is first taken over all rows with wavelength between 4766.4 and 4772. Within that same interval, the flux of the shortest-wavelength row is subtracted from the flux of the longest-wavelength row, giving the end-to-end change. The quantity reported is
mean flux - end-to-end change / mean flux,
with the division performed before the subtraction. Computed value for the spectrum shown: 176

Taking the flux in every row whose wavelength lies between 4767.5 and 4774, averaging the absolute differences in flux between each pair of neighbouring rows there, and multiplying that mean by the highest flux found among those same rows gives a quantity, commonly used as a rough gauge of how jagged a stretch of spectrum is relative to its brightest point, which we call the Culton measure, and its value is 3406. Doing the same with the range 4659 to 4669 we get 4997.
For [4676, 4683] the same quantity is 4222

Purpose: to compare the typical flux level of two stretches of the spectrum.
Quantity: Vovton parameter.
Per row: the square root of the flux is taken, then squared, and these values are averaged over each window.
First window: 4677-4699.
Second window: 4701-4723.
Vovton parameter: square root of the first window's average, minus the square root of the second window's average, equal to 0.2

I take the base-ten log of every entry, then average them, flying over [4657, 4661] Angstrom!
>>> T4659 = 2.28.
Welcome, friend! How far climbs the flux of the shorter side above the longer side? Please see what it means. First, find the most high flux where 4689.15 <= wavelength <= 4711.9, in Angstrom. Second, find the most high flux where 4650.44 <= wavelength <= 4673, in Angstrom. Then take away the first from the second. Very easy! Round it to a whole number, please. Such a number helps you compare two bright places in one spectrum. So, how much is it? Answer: -8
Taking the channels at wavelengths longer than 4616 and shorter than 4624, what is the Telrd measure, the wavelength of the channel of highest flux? 4623.22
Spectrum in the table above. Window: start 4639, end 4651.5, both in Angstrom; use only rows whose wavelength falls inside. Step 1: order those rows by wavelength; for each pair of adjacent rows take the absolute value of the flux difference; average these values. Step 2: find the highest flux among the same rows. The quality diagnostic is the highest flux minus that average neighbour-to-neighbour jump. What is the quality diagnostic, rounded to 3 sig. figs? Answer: 183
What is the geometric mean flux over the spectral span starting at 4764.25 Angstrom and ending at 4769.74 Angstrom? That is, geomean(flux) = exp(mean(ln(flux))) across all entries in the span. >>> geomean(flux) 181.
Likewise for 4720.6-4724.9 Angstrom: 203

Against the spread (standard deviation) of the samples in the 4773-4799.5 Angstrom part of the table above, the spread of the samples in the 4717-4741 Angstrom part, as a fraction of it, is 1.29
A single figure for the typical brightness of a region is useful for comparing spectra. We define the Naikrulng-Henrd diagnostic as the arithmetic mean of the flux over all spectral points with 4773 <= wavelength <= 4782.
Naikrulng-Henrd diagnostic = 206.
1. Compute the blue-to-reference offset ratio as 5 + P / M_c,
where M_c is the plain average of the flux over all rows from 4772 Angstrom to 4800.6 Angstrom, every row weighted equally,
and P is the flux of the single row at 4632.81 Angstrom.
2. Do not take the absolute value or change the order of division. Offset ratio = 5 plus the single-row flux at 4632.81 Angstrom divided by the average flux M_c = 5.85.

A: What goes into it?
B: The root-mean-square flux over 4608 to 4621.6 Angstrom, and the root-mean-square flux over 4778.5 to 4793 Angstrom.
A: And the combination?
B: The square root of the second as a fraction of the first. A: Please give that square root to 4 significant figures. 1.024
